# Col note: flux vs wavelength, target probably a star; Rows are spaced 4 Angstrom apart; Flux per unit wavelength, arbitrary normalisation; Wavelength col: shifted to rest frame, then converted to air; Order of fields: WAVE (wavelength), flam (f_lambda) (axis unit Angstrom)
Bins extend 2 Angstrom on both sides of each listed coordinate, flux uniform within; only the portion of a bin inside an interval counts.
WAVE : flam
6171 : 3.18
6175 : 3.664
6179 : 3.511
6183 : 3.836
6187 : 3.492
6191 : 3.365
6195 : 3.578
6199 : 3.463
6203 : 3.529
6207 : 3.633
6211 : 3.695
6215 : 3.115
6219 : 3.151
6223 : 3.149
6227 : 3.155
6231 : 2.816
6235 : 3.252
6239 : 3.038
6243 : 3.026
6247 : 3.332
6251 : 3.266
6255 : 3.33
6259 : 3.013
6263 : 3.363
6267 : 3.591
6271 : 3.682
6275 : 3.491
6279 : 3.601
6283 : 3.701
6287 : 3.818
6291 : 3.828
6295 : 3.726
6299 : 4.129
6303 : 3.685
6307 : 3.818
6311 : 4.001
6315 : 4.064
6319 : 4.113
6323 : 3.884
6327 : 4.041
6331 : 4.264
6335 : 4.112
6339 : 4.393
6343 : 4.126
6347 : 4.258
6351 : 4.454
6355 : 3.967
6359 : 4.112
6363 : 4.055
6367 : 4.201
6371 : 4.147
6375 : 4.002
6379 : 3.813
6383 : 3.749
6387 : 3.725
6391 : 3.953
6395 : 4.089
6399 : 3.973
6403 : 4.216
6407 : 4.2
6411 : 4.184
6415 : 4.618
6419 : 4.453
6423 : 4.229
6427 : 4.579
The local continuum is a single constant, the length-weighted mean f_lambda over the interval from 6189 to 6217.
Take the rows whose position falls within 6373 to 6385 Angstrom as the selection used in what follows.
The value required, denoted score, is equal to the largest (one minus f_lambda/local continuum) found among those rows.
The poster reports -0.08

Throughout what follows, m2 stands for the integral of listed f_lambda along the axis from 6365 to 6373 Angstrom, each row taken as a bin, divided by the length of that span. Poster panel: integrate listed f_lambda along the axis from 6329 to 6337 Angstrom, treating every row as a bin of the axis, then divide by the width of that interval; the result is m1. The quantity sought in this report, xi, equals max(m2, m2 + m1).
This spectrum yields 8.4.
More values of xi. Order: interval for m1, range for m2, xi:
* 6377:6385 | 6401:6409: 8.0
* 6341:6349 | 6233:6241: 7.3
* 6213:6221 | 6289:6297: 6.9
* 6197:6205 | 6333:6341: 7.7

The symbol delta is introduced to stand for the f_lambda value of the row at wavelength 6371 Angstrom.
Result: 4.147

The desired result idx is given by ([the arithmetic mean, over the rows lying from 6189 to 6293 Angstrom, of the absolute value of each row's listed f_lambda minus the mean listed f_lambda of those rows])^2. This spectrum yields 0.053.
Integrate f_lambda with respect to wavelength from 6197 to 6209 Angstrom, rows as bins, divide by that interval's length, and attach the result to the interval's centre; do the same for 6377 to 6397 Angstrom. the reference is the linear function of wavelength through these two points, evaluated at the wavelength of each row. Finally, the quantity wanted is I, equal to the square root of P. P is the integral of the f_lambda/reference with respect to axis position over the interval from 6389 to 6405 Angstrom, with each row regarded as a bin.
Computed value 4.09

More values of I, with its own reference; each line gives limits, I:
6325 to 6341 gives 4.22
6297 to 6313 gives 4.10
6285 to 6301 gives 4.09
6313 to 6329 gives 4.14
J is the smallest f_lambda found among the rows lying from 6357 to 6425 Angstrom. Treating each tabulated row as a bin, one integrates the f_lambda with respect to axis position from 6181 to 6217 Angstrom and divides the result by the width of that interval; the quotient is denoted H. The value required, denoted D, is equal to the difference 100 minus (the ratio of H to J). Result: 99.1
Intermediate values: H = 3.5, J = 3.725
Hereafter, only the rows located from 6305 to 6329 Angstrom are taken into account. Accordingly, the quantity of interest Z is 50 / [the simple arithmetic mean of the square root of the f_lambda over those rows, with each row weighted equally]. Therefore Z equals 25.0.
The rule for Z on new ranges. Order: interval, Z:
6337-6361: 24.3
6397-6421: 24.2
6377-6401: 25.4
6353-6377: 24.8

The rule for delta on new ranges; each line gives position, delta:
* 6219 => 3.151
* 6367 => 4.201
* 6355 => 3.967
